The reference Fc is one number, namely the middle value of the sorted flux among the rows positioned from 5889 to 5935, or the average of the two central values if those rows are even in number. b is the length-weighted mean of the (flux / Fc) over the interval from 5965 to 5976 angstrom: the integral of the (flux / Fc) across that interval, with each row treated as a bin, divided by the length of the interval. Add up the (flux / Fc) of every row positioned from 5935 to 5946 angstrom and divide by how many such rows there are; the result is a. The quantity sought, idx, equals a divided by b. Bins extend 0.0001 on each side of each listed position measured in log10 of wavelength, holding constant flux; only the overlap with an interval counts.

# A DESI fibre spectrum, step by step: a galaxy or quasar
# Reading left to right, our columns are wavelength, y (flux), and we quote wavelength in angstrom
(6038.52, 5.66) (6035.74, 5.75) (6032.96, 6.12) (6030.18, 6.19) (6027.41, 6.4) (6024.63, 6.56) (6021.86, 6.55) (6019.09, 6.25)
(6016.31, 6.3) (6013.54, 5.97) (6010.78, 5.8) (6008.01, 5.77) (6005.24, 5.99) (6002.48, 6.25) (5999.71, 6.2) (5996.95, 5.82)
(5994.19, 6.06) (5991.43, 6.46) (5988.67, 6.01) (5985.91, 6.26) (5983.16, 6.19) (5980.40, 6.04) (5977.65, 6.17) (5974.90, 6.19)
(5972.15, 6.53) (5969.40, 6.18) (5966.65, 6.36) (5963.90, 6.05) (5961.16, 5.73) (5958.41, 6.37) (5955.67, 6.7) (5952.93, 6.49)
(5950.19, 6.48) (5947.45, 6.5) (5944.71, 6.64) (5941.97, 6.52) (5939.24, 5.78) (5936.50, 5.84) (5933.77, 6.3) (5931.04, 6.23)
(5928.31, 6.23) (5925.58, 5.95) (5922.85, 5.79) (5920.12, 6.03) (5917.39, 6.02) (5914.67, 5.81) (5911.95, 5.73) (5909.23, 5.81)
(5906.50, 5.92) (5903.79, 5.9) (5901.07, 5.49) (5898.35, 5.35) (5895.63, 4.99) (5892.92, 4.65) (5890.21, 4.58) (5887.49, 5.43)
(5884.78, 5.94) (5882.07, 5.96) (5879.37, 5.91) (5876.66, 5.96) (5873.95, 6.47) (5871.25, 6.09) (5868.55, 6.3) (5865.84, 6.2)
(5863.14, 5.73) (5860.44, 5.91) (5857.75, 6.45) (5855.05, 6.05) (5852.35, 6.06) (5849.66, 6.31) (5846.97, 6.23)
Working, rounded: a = 1.07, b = 1.09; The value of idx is 0.98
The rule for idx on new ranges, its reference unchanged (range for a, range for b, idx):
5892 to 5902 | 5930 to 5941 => 0.85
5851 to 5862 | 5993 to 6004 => 1.01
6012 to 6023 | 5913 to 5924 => 1.06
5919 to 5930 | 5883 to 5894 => 1.16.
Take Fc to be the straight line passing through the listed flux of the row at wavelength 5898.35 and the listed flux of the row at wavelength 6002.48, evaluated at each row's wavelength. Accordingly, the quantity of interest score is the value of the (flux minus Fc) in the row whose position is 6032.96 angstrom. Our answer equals -0.39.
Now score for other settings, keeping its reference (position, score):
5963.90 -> 0.13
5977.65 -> 0.13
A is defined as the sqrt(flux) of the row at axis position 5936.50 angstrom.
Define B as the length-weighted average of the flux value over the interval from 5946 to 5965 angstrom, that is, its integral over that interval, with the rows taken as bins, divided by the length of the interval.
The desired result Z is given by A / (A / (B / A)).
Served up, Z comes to 2.62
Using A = 2.42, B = 6.34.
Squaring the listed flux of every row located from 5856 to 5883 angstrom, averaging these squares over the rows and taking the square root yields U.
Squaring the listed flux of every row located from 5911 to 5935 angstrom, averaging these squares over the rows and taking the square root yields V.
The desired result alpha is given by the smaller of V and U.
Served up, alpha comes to 6.01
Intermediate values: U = 6.10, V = 6.0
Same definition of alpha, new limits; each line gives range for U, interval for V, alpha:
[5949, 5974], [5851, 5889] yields 6.04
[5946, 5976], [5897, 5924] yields 5.79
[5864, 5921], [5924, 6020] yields 5.76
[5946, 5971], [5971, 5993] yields 6.23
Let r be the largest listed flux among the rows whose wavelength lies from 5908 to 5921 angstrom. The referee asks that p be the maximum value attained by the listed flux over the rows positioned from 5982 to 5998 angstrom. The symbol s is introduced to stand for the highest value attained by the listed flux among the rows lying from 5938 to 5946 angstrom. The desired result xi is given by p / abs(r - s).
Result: 11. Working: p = 6.46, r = 6.03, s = 6.64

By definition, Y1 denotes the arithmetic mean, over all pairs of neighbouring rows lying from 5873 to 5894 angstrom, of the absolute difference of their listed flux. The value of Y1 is 0.29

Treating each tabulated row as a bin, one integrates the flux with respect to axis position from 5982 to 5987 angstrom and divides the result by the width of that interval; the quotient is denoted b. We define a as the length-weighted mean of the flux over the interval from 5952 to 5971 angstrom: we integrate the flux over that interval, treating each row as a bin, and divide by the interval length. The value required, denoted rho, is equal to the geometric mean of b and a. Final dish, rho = 6.25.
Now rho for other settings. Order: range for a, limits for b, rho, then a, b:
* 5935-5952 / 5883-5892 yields 5.78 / 6.30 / 5.3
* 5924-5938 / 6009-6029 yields 6.18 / 6.10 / 6.3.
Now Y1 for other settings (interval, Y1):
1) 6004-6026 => 0.16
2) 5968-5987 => 0.18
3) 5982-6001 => 0.30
